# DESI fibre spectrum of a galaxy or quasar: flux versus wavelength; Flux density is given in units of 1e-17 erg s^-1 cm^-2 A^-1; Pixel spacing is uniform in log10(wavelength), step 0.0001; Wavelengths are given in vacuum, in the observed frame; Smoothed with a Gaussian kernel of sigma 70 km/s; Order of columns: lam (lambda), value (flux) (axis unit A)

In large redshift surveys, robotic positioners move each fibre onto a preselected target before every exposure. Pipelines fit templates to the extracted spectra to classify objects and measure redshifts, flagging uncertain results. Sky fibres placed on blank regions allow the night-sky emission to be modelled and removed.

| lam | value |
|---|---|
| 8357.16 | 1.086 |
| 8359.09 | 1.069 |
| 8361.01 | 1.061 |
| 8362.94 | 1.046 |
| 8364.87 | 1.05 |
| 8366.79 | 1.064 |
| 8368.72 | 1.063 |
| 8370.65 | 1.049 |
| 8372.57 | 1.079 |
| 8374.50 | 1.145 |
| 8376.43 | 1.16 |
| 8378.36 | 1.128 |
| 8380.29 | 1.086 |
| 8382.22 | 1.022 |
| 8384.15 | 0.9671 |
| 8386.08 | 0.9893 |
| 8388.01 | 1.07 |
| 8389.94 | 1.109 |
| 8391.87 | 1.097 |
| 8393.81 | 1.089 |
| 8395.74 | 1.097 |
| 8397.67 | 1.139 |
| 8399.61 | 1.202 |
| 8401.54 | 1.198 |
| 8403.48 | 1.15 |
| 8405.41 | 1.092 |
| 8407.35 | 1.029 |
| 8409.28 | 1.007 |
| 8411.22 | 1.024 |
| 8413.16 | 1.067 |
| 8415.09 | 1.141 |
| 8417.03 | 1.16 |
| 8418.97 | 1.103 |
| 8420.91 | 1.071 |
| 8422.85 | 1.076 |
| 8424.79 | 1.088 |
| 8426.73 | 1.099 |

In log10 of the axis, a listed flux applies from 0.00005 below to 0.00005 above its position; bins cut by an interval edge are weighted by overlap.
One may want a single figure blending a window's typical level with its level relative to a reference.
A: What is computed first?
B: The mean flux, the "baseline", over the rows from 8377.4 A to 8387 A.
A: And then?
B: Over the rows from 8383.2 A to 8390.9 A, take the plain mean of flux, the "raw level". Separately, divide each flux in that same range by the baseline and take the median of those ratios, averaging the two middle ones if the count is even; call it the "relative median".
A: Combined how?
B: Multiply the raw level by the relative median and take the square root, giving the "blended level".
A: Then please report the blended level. 1.01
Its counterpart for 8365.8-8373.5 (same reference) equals 1.04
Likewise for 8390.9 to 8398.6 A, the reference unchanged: 1.08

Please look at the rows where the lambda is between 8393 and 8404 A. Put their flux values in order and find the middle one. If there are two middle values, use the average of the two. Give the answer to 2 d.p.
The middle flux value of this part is 1.14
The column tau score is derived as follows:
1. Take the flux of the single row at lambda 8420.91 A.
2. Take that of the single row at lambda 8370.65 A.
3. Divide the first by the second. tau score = 1.02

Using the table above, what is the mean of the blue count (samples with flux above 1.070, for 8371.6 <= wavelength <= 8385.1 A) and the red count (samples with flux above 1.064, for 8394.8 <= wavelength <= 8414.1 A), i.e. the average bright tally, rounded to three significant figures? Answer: 6.00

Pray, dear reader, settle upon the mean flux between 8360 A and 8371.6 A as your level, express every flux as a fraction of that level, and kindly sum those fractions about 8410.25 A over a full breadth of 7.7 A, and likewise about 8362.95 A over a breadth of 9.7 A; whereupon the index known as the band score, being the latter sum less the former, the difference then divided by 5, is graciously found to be 0.22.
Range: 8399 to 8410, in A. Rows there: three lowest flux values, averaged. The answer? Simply 1.043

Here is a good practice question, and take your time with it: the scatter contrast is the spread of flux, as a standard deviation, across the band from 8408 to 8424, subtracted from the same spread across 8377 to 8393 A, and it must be 0.006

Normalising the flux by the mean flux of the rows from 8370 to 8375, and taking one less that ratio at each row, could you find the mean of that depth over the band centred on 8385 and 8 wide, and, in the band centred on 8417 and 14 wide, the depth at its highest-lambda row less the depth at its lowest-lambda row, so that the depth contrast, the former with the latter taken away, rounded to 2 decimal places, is 0.12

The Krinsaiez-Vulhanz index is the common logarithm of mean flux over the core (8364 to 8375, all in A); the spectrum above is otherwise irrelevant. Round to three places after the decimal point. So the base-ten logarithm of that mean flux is 0.031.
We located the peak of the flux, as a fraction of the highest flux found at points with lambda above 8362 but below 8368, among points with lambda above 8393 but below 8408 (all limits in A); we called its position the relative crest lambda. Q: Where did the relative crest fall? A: 8399.61 A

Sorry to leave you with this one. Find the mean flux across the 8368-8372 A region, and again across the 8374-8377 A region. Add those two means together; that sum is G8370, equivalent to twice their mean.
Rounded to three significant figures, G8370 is 2.21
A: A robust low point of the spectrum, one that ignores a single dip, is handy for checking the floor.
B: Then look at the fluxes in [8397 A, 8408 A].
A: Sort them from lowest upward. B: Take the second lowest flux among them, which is 1.092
